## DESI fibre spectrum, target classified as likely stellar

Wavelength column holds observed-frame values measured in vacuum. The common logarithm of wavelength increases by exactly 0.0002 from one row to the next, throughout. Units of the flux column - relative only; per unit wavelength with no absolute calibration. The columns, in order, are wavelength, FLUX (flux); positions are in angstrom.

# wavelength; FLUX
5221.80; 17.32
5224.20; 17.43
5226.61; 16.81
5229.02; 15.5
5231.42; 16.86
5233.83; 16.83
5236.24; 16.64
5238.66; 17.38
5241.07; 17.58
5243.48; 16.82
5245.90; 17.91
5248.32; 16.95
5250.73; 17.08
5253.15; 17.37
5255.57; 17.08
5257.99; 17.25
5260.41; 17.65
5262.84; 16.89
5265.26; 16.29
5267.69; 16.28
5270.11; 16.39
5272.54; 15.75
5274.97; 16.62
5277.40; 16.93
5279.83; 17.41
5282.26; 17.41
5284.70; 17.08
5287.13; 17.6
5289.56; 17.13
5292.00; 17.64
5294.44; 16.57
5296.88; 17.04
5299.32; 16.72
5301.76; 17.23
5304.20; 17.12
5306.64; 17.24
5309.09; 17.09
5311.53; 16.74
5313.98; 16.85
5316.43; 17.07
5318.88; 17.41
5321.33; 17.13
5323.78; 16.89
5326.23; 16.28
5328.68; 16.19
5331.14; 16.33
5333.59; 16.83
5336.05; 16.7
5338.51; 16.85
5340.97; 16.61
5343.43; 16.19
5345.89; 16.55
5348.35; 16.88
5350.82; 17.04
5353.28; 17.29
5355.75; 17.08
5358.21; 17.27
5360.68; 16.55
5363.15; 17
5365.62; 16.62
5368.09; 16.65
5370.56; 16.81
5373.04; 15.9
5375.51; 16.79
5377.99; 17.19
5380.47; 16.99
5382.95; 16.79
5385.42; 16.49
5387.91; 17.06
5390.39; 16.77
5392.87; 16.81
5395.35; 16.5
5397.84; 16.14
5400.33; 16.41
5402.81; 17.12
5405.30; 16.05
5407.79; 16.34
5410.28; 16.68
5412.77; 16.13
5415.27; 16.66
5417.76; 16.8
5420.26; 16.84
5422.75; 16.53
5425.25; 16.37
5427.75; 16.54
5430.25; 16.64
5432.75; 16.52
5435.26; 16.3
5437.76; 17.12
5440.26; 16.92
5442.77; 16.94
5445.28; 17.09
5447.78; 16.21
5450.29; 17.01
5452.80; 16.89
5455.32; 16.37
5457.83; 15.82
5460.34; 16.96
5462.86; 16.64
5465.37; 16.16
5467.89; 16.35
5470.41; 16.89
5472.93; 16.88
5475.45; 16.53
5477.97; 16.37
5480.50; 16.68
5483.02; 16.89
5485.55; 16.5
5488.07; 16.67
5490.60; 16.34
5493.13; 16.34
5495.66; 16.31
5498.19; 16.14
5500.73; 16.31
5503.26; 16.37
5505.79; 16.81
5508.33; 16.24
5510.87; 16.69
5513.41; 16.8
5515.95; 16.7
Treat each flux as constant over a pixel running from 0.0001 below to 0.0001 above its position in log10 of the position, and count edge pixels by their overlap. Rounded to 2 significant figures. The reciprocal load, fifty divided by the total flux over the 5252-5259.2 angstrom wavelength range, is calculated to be 0.97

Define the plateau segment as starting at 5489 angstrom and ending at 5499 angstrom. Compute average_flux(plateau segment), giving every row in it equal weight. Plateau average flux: 16.3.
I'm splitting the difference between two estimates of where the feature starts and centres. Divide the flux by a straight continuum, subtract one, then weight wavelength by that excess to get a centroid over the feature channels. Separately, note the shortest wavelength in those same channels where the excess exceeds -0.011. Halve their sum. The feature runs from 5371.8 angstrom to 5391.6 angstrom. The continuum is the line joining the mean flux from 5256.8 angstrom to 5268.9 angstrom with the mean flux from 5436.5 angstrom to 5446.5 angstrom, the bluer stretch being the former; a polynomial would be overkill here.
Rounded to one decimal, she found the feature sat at 5376.9 angstrom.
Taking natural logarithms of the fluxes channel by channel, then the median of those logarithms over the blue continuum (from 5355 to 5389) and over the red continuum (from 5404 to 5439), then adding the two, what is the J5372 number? 5.63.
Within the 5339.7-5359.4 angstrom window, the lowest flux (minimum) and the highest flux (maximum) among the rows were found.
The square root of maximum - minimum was 1.0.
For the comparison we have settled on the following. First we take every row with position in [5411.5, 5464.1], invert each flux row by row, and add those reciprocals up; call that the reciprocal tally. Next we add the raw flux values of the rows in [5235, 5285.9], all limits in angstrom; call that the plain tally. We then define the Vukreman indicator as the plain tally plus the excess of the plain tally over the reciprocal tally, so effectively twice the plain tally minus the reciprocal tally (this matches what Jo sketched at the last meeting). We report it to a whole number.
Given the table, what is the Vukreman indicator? 712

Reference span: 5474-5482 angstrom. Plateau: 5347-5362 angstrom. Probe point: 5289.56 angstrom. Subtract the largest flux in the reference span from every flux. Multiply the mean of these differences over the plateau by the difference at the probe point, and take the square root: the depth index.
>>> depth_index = 0.39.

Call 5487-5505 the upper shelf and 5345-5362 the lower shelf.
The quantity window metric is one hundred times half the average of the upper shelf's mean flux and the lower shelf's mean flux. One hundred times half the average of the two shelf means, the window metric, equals 833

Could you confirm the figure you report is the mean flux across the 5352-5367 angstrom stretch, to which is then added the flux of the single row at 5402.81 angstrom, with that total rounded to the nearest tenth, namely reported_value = 34.1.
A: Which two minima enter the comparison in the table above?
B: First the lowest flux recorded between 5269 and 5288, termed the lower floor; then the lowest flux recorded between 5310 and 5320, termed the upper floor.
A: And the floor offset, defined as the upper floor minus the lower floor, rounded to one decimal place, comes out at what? 1.0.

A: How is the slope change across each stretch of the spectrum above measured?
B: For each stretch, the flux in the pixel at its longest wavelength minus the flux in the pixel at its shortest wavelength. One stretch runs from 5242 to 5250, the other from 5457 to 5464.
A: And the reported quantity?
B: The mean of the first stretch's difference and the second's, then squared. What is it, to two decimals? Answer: 0.23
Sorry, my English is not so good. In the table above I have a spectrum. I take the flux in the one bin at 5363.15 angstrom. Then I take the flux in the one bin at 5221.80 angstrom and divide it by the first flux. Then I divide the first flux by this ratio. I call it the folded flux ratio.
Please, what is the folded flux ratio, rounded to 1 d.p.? 16.7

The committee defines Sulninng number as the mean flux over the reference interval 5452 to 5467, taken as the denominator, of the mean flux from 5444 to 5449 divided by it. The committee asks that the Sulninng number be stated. 1.01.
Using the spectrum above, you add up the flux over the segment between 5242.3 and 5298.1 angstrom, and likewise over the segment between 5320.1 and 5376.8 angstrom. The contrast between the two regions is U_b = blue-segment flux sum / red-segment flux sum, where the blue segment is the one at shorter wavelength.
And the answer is 1.02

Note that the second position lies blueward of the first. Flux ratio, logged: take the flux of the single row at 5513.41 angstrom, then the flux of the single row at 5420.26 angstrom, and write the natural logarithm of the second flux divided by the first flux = 0.00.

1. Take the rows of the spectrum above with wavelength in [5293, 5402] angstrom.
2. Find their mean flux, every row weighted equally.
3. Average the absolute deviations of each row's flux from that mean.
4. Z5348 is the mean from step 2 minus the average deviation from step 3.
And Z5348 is 16.5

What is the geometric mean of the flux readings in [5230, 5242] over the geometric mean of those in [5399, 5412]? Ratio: 1.03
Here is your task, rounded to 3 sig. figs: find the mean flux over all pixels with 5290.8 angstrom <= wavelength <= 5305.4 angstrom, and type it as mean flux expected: 17.1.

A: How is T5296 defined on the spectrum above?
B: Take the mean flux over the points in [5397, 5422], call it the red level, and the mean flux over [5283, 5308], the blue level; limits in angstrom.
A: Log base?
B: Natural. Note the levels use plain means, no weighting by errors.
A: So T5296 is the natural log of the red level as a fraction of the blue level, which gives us -0.04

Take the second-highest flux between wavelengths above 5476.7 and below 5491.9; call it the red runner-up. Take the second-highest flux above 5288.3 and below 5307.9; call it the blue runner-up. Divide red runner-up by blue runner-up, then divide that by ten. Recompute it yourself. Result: 0.097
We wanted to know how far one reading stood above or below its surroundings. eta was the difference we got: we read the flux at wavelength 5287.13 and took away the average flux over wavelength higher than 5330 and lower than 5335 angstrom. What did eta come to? 1.0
